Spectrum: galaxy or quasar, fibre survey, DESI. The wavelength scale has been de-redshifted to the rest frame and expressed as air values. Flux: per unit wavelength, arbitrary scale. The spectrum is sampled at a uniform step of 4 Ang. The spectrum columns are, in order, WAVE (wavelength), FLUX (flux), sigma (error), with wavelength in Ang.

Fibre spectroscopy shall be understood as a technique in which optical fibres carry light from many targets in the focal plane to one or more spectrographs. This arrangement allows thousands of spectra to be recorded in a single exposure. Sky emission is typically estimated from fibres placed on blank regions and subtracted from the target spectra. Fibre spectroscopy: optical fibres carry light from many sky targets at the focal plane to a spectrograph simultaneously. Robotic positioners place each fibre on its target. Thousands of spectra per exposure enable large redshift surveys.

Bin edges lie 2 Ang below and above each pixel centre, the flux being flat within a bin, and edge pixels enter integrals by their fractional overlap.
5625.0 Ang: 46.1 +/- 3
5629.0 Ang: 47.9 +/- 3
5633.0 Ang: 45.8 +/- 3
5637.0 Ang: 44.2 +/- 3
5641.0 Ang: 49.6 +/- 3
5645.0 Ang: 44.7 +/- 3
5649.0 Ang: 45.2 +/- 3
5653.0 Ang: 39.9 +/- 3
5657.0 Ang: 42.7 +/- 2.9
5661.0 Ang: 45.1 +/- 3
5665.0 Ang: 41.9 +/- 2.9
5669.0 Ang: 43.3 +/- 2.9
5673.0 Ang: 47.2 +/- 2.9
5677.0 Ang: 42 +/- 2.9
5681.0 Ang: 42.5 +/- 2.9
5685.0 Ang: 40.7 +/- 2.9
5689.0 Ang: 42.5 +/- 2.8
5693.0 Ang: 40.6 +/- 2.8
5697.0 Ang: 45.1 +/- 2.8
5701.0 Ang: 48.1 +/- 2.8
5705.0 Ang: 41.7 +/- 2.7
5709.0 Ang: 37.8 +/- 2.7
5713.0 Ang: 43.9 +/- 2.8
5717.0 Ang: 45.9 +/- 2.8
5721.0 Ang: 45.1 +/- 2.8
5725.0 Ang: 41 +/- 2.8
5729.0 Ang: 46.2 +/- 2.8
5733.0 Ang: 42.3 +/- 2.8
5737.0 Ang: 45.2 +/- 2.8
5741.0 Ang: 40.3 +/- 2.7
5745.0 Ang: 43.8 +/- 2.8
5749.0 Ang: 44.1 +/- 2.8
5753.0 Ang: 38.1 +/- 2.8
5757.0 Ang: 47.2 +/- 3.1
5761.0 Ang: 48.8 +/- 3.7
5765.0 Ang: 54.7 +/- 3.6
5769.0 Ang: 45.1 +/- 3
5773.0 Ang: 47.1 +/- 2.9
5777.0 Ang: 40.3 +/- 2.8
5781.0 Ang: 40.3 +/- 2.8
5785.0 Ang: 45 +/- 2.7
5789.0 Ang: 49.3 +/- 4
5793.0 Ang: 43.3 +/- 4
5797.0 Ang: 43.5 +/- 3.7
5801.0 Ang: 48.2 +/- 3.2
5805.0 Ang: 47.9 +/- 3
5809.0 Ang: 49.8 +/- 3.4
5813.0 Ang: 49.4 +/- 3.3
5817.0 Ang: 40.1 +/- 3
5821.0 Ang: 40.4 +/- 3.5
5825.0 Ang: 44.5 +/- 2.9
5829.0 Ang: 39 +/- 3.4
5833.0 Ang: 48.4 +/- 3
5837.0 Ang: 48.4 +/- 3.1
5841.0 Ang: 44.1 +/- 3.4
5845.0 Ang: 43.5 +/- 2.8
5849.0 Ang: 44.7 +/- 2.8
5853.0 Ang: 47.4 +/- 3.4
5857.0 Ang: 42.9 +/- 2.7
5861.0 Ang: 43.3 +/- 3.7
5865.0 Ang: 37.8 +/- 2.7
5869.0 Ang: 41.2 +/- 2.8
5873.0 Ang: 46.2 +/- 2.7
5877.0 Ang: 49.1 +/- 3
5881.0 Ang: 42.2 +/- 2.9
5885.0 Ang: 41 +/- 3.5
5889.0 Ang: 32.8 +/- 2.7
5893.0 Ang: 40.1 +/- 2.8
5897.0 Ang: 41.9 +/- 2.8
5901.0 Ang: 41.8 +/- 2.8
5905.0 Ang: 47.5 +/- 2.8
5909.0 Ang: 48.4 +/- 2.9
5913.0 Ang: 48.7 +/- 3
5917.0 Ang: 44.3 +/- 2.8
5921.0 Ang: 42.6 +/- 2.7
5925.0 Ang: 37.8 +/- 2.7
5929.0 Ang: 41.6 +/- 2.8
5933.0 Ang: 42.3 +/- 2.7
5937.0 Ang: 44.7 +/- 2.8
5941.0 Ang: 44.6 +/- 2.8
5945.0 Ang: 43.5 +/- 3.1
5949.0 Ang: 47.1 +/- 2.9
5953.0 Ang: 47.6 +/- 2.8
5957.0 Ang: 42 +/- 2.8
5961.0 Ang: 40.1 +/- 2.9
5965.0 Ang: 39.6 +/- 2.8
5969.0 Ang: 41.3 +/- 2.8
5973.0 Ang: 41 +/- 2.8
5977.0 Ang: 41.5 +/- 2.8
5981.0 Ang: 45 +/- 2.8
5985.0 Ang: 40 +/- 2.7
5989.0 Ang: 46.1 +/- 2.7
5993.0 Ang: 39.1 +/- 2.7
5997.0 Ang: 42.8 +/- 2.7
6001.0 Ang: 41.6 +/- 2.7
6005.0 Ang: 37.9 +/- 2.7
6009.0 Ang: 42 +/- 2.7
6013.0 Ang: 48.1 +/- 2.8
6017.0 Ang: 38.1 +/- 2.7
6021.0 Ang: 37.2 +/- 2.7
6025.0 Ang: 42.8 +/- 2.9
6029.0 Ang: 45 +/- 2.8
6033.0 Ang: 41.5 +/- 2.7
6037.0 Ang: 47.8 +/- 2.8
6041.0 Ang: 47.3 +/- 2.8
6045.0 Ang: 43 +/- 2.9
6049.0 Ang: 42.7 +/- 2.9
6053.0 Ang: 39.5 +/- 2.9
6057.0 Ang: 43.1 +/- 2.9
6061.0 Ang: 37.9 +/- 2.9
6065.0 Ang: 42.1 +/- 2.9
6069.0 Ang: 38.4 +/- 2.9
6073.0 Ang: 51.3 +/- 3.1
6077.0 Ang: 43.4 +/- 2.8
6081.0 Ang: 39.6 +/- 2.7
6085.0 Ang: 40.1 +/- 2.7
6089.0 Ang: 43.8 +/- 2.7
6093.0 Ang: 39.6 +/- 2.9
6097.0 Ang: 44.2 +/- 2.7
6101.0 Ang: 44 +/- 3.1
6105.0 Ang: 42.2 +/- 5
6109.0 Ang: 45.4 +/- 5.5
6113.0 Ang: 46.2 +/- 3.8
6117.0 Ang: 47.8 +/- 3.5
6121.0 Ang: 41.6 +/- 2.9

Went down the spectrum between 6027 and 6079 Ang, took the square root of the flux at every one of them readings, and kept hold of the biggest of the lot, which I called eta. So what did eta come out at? 7.16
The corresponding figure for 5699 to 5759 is 6.94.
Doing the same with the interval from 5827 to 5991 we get 7.01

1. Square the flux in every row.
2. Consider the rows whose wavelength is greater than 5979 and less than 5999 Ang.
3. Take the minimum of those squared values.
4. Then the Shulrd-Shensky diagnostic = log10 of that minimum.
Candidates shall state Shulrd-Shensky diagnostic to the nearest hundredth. 3.18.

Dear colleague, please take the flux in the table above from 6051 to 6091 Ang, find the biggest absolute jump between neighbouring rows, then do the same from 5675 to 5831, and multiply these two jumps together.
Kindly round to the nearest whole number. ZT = 124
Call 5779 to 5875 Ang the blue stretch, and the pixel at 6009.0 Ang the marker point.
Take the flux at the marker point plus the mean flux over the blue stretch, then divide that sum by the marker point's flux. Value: 2.06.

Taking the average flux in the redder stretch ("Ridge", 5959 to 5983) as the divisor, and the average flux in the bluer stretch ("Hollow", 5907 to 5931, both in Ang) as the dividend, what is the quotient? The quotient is 1.06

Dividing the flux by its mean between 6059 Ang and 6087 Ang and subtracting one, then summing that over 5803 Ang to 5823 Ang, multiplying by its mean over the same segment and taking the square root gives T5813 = 0.20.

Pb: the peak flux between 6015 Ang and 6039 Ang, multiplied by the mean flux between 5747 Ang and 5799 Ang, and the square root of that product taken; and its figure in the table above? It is 46.5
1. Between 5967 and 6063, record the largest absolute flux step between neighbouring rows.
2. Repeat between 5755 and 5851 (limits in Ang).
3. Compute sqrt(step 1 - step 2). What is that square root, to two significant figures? 0.63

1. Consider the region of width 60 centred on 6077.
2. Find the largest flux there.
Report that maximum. 51.3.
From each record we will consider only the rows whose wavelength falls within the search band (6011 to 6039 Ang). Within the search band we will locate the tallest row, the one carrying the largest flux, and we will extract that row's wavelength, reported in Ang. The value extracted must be 6013.0 Ang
